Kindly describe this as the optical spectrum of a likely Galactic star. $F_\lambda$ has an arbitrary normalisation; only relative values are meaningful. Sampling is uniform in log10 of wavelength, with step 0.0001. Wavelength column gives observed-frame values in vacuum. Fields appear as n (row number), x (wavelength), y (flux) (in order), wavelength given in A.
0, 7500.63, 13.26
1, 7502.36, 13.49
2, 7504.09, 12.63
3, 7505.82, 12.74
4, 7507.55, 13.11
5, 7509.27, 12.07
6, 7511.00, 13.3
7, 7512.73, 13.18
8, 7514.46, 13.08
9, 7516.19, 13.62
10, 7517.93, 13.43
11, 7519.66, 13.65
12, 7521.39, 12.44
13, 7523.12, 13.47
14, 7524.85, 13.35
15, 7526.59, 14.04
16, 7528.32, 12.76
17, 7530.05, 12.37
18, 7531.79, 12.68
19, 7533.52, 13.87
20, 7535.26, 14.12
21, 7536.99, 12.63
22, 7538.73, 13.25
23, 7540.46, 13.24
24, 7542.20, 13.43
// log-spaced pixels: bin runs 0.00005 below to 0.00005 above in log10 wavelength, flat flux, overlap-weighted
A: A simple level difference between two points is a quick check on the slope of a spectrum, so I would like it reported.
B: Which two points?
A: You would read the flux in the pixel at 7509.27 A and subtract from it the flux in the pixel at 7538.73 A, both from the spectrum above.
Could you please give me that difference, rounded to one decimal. -1.2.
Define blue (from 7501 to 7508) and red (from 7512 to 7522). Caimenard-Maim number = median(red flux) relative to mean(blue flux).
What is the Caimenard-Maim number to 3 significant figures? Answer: 1.02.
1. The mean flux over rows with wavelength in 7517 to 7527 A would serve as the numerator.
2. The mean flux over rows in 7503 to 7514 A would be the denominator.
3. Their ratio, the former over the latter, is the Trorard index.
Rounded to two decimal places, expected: 1.04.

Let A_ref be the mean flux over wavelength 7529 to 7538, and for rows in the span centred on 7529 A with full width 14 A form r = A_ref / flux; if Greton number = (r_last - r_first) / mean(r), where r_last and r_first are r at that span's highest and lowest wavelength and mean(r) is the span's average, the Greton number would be -0.045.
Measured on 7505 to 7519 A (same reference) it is -0.053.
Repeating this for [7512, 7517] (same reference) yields -0.033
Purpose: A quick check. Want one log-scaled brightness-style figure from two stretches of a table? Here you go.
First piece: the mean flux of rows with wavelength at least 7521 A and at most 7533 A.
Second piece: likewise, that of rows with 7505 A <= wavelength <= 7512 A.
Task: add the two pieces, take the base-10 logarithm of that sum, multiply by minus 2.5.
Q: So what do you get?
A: -3.53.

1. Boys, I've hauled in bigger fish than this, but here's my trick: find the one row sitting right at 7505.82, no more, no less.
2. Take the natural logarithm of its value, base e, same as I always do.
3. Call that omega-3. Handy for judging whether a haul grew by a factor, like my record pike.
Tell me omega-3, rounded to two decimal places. 2.54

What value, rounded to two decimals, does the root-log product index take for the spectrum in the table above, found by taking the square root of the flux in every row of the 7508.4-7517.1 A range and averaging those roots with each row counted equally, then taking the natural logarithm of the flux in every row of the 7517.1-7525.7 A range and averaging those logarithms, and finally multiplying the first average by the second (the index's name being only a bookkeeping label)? 9.34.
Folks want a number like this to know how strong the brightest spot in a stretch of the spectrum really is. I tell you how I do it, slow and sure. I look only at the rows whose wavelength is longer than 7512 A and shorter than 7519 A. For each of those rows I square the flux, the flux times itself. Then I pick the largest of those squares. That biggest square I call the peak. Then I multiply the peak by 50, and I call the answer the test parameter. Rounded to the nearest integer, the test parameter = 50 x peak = 9275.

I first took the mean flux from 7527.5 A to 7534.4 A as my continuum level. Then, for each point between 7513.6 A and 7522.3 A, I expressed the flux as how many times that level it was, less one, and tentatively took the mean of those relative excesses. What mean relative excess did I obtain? 0.025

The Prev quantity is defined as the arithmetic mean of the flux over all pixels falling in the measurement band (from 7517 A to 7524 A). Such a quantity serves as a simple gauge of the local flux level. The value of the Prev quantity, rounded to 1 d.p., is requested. 13.2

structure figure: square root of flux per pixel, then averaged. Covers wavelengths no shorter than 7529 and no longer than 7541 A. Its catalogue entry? 3.63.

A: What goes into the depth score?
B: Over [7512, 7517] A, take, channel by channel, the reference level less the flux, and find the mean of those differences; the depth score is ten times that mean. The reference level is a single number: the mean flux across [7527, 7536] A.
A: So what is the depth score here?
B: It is -1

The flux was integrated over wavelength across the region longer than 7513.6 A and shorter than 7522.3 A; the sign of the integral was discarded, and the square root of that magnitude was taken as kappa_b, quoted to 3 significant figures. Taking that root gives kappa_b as 10.7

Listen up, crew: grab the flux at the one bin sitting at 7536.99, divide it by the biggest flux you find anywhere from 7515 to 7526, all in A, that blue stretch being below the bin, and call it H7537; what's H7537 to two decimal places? 0.93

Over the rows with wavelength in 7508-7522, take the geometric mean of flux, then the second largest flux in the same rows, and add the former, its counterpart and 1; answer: 27.7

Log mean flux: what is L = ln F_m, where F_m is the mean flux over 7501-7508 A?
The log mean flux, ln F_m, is 2.56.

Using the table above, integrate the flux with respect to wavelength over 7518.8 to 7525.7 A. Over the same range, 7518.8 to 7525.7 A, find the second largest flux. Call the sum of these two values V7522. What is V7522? 105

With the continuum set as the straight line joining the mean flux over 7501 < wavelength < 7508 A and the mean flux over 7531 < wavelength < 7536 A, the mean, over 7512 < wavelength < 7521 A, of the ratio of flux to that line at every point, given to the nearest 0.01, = 1.01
